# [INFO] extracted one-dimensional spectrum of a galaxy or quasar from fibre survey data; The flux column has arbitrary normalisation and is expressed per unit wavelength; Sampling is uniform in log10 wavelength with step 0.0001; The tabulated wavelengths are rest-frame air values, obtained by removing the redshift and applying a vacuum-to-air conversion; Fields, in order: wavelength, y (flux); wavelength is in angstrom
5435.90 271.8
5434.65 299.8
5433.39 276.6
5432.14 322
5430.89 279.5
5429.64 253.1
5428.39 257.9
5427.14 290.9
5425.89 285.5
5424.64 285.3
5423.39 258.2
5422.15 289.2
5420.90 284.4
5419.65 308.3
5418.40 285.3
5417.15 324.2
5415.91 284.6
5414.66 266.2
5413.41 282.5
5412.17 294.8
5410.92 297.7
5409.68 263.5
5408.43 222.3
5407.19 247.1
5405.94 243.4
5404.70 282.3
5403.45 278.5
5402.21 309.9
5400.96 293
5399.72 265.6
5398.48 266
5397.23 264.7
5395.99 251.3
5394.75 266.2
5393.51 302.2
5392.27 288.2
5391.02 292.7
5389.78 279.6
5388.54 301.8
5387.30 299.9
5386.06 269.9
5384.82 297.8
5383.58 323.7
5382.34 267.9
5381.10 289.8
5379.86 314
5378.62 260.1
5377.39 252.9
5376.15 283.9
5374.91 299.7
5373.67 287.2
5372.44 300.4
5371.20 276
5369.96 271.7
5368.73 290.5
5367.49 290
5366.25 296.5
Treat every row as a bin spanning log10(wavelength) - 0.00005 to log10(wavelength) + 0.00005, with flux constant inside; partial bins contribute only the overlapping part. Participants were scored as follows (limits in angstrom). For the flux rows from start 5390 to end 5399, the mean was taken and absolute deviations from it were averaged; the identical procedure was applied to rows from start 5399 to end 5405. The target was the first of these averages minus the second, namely 3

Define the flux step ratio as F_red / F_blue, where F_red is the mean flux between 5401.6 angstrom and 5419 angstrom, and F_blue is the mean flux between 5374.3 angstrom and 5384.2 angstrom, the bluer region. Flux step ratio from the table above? 0.97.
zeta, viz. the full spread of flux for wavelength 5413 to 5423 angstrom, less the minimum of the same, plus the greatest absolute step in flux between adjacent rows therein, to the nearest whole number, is -169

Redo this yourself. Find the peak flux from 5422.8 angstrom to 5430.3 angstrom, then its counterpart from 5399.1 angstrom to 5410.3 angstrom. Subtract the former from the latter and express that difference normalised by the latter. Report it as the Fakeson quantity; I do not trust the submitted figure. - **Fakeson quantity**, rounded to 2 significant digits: 0.061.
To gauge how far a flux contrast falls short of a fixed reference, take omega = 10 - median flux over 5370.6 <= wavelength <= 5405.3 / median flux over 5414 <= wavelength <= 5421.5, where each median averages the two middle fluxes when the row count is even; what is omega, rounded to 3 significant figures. 9.00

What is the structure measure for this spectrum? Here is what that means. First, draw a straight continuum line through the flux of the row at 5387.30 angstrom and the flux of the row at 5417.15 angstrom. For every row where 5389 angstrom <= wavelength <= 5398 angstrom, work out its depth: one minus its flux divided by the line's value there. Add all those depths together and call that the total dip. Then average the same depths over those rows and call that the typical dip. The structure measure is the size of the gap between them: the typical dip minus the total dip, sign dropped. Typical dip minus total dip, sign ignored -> 0.53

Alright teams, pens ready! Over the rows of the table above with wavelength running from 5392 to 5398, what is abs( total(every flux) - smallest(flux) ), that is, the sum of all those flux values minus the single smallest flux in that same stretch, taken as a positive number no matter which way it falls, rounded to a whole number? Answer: 1121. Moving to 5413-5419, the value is 1177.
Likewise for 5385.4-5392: 1174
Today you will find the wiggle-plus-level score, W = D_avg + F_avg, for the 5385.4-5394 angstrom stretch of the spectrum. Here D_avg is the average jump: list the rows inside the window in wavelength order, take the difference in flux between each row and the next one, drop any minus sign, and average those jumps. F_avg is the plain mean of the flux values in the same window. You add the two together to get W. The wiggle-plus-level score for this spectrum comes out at 305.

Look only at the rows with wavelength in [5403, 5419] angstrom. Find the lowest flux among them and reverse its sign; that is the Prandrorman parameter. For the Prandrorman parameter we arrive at -222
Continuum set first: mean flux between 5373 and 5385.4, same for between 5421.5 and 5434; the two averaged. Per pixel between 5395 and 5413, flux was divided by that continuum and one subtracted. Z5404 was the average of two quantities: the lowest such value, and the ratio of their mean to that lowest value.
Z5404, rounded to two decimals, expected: 0.00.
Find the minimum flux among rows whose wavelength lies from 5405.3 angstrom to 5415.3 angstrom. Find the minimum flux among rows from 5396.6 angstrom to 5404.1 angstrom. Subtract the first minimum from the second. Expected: 42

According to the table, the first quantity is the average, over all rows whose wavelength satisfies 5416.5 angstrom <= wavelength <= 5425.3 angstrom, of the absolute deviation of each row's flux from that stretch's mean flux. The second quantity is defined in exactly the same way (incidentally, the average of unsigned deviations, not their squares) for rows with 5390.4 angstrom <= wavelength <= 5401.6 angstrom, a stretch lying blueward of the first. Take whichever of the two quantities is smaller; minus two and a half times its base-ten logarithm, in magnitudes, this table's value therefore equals -2.91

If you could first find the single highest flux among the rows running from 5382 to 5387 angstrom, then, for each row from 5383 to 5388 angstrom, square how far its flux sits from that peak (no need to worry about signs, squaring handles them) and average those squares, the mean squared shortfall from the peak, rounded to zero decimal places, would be 1033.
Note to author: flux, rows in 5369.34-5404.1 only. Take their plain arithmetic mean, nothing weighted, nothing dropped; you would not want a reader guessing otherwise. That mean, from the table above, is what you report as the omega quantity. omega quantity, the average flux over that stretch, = 284.1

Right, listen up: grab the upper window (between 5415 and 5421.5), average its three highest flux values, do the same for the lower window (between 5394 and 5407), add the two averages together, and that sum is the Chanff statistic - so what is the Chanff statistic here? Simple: 601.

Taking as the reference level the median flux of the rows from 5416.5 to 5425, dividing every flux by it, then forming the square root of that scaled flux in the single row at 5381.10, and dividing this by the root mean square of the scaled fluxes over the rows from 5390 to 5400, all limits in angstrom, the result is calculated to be 1.05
